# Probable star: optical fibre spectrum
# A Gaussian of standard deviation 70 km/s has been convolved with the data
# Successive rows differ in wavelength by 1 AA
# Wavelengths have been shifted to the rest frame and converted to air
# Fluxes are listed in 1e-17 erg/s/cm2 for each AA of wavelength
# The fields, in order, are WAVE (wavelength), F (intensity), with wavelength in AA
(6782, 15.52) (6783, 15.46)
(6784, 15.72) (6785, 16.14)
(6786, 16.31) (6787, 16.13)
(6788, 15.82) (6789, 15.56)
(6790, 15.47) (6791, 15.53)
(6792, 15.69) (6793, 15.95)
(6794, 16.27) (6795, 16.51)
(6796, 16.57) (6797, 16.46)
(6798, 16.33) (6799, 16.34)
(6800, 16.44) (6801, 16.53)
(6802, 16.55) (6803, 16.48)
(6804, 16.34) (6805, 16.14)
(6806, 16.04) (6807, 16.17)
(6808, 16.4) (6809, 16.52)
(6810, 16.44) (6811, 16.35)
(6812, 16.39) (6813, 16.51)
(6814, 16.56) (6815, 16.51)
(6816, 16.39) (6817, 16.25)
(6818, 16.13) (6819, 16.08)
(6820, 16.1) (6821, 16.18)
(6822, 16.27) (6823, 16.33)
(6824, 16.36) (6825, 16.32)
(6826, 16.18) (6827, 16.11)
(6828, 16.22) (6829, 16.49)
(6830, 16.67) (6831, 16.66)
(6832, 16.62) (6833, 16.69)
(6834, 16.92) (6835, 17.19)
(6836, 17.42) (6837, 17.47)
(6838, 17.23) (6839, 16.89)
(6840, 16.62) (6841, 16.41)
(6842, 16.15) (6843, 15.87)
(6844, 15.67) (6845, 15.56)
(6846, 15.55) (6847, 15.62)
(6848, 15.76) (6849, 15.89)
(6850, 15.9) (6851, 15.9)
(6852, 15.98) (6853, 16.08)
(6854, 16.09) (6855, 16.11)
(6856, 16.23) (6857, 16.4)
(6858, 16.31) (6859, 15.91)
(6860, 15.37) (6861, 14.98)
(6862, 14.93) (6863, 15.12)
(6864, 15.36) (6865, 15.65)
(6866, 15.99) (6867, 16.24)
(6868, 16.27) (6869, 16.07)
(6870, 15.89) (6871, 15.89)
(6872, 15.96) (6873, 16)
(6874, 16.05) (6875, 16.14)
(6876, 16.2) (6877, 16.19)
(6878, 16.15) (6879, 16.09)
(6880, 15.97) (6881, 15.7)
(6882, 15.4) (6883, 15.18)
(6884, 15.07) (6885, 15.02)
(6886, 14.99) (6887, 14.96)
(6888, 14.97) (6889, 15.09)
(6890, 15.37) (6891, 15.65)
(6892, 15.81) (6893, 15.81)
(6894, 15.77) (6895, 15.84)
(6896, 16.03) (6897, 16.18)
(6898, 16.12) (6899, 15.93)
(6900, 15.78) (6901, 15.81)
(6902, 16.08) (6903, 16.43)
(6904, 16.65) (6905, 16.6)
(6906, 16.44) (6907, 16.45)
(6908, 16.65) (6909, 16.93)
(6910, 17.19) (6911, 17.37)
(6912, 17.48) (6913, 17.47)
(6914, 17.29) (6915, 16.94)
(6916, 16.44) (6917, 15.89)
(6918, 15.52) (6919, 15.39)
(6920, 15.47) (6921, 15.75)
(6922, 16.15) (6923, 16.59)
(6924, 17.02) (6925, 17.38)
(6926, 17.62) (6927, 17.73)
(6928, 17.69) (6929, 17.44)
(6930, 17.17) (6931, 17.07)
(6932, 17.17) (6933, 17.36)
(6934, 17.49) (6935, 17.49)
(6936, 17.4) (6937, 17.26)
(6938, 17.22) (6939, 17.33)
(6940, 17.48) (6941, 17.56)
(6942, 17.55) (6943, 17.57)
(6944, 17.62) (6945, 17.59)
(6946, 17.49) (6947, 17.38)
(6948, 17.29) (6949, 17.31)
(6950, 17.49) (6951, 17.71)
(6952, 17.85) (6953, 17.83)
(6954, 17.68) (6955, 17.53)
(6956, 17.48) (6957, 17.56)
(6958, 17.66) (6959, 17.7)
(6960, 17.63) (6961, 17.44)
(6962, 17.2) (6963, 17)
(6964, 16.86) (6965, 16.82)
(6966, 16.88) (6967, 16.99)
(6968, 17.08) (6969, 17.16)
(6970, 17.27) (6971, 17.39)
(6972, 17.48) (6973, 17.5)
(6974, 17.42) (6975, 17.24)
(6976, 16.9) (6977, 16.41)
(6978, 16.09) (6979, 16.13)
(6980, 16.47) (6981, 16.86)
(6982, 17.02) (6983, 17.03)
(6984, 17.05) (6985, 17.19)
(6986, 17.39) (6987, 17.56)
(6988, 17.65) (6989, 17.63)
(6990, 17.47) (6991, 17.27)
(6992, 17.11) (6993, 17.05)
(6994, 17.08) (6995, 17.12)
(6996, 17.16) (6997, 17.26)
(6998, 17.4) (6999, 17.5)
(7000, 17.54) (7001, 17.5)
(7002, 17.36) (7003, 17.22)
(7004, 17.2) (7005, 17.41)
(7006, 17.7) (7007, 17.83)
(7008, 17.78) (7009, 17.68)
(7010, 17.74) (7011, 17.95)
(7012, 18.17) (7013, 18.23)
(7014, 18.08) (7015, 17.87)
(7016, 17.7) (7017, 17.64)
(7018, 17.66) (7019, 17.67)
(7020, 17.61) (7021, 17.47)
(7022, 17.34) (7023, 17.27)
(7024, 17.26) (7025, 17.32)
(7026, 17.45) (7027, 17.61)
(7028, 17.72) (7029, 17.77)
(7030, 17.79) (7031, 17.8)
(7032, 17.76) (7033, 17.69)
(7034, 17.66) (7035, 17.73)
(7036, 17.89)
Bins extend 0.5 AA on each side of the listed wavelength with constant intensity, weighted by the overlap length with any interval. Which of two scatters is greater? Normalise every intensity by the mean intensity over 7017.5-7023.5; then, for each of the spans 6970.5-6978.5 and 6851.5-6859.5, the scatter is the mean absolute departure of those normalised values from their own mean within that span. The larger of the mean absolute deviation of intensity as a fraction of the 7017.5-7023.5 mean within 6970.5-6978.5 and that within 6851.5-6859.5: 0.025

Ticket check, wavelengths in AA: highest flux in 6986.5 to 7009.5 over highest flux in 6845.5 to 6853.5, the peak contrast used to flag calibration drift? 1.11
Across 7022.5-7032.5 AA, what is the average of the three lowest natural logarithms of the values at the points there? 2.85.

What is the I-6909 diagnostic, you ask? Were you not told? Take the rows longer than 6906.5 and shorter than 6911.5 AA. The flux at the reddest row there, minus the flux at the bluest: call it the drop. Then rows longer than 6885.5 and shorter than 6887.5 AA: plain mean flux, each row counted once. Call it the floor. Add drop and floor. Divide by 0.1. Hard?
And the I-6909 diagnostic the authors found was 159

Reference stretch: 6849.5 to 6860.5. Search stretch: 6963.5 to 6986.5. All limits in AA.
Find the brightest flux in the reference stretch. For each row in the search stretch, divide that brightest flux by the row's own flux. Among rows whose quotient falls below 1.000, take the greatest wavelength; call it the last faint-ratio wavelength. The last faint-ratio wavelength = 6986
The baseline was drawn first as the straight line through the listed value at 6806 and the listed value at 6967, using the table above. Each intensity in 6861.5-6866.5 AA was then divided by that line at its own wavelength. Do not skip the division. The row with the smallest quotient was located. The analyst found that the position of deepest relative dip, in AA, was 6862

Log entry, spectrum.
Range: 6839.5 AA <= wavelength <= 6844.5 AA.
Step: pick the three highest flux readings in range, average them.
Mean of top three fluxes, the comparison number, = 16.4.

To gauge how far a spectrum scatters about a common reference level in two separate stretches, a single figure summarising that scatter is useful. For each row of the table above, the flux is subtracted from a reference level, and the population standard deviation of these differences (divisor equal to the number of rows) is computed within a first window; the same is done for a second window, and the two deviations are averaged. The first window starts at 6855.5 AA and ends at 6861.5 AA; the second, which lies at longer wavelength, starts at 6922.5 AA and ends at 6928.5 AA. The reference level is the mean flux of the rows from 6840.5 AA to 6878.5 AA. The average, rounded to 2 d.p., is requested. 0.47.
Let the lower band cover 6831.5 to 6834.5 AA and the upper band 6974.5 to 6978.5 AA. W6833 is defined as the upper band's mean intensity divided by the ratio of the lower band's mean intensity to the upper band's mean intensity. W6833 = 16.6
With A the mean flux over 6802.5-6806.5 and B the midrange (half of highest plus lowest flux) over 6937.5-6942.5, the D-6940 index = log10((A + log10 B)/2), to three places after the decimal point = 0.942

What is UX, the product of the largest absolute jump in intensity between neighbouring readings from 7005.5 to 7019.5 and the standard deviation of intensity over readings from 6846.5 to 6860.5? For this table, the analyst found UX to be 0.06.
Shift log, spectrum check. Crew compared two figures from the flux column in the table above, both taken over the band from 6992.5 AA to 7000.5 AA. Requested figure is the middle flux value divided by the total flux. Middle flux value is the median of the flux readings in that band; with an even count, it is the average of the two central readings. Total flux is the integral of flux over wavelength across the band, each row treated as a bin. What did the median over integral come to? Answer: 0.1246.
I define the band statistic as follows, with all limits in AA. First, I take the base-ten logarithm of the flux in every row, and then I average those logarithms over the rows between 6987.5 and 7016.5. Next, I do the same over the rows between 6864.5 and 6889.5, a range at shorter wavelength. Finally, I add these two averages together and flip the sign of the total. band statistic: -2.440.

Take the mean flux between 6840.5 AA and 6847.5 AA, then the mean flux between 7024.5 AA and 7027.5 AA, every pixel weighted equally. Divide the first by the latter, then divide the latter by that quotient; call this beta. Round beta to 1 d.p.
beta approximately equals 19.3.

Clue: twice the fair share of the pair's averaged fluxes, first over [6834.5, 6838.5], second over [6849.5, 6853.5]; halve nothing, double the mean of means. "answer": 33.3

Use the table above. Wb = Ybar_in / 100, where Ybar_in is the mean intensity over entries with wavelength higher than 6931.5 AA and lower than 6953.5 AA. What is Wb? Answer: 0.175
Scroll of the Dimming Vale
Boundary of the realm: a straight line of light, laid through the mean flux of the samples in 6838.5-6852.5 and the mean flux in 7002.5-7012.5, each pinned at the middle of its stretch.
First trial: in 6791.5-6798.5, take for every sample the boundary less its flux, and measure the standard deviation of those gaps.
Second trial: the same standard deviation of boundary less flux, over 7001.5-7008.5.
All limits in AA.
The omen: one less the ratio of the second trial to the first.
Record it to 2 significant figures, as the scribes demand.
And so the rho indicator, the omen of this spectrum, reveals 0.19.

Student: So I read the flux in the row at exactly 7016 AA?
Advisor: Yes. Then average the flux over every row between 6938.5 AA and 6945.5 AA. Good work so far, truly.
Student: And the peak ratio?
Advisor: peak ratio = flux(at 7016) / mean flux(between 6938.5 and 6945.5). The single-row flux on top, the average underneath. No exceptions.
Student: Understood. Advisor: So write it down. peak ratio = 1.01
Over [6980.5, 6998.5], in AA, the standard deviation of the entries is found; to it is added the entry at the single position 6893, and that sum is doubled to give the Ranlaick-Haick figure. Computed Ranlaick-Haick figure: 32.1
